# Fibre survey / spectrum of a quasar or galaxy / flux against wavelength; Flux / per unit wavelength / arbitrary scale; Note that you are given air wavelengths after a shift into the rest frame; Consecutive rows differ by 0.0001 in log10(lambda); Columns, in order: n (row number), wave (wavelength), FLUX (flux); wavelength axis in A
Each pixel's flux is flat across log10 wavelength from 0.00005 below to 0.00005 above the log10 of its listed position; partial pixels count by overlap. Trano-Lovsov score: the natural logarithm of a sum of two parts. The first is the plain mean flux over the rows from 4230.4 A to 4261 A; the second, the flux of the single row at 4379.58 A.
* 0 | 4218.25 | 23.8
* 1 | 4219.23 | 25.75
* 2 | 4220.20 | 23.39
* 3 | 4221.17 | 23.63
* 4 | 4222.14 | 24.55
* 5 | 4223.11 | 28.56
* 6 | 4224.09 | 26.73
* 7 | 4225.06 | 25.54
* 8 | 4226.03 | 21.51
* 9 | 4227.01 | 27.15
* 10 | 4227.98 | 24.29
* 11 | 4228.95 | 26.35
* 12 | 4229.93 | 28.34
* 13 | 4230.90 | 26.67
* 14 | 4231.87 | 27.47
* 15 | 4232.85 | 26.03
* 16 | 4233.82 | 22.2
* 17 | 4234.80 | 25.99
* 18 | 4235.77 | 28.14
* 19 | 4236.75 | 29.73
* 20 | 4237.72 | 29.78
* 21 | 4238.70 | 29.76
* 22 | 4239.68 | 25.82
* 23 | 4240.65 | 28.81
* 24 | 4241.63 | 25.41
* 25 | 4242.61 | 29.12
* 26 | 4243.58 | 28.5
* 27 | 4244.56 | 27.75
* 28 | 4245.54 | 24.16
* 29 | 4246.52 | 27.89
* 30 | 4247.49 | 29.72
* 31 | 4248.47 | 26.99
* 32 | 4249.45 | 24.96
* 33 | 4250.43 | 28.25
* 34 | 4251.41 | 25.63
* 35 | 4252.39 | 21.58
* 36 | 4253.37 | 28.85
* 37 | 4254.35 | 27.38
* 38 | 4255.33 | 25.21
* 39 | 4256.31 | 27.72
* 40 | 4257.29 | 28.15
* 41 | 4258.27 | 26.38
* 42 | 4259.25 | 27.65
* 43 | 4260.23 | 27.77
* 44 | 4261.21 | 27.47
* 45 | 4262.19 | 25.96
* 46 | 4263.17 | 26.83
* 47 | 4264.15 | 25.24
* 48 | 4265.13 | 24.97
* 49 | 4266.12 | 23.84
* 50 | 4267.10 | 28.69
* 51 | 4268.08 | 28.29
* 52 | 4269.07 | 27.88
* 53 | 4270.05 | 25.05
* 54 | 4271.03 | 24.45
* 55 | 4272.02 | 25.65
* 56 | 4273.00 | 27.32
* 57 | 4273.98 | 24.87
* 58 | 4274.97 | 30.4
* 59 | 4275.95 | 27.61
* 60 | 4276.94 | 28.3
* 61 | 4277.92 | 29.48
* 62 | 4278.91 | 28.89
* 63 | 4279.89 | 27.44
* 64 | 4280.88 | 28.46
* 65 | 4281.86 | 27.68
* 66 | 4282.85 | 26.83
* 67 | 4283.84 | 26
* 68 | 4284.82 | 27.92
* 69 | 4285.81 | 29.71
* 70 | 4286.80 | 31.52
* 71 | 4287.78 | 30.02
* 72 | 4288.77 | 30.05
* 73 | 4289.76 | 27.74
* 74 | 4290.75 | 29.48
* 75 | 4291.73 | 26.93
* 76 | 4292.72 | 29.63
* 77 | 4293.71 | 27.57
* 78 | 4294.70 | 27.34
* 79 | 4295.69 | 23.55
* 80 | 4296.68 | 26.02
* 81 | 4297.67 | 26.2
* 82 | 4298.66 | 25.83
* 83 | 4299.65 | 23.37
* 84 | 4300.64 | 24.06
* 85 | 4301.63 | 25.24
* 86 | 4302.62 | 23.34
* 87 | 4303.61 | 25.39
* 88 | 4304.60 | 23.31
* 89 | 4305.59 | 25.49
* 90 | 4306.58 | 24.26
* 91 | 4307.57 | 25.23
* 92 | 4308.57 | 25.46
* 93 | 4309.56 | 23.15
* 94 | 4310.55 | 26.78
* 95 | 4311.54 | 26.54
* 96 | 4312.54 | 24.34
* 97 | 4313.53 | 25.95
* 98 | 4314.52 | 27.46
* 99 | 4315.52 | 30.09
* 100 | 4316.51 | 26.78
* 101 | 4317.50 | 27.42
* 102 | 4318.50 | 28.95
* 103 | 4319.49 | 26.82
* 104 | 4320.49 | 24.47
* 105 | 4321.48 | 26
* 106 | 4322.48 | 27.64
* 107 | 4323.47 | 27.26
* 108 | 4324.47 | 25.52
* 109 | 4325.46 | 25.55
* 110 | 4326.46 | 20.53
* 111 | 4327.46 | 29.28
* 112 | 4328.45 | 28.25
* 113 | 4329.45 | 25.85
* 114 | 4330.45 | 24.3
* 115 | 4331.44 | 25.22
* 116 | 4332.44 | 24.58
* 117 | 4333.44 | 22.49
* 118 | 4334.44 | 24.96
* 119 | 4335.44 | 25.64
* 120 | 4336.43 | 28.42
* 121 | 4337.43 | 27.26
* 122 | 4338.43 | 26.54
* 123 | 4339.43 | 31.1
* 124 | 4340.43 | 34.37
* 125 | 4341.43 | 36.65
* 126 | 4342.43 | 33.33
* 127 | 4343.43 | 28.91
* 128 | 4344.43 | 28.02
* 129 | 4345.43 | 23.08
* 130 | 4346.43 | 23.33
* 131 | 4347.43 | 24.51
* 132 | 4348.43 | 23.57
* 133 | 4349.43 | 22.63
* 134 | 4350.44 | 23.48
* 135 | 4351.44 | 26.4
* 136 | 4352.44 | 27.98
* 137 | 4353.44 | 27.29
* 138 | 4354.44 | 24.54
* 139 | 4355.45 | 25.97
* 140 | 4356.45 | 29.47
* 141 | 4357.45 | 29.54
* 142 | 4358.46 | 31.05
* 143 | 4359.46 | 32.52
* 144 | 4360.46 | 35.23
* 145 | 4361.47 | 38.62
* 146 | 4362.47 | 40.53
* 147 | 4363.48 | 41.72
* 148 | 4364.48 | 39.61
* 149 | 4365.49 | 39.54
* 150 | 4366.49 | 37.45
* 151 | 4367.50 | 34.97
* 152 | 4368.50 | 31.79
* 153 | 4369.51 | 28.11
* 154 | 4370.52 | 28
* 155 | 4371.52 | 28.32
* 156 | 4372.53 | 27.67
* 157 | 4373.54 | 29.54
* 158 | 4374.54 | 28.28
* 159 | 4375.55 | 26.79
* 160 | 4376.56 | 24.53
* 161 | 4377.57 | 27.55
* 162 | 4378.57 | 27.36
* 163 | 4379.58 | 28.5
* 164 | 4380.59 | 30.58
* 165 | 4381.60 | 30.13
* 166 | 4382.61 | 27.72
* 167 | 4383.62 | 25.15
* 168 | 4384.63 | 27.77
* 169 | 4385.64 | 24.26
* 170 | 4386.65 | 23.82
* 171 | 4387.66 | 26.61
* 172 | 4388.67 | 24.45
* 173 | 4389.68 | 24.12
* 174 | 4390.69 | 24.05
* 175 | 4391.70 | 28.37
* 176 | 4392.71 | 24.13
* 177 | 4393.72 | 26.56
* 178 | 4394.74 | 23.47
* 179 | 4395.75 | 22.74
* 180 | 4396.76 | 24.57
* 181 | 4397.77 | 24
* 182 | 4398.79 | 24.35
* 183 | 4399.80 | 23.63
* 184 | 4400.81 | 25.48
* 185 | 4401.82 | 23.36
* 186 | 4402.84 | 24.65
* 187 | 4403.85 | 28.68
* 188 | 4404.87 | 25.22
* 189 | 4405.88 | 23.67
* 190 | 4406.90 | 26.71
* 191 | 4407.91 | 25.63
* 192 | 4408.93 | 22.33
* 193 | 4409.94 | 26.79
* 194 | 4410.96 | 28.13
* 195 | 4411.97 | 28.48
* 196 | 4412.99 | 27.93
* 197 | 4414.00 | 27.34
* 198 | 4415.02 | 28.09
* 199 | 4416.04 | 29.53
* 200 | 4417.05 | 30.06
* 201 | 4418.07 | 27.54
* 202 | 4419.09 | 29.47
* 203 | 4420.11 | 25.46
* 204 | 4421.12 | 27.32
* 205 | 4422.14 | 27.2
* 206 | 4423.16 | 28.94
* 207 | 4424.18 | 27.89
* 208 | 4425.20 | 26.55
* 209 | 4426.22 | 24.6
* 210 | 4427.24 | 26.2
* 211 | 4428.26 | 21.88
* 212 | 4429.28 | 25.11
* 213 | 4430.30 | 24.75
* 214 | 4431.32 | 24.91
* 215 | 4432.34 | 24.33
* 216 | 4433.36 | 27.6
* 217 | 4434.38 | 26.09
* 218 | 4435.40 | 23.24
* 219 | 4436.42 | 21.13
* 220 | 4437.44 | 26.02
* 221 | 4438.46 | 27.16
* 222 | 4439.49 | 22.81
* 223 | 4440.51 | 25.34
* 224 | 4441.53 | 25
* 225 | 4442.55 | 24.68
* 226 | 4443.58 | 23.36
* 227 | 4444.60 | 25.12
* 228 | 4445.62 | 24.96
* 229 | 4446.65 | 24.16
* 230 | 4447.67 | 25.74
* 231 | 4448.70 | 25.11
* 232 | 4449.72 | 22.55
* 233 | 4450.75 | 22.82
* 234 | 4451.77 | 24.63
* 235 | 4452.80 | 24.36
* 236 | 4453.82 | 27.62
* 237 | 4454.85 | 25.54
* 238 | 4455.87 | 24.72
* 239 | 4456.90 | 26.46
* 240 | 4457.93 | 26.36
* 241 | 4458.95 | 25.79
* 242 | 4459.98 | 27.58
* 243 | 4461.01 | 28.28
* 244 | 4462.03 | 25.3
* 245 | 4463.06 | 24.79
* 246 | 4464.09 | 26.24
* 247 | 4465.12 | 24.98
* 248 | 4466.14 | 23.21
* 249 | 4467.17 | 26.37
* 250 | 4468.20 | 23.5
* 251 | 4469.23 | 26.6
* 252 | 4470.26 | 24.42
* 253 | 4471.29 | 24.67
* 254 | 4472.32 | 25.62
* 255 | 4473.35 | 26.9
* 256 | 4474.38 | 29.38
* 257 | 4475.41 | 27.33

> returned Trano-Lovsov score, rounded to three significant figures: 4.02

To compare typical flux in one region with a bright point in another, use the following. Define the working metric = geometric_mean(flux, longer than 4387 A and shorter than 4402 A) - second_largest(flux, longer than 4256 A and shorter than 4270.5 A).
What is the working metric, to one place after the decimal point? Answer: -3.7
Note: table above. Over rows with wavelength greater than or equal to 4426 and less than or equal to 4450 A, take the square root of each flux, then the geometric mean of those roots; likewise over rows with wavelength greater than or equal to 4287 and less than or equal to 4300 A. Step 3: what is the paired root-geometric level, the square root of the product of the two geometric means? 5.08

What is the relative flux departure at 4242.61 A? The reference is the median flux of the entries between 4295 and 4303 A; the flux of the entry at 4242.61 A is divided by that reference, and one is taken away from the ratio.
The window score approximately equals 0.18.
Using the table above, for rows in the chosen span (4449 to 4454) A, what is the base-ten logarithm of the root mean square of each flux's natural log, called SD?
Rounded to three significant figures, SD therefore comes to 0.504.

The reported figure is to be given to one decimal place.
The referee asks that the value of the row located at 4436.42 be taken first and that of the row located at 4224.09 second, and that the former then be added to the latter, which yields 47.9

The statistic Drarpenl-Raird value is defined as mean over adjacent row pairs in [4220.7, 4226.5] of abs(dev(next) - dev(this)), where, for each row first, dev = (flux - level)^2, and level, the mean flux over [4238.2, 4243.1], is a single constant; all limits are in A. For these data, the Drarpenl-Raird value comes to 11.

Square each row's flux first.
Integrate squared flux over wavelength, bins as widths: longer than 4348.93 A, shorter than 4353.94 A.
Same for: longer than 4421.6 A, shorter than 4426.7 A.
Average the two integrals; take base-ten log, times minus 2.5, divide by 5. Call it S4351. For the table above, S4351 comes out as -1.77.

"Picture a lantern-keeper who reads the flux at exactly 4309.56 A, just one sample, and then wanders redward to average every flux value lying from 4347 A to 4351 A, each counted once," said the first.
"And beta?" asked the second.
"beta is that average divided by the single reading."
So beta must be 1.02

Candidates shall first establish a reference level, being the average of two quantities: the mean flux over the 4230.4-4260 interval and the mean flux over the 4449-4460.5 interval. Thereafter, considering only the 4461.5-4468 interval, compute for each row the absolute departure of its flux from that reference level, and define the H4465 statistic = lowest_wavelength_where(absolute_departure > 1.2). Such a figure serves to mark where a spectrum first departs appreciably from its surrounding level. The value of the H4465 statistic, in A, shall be 4463.06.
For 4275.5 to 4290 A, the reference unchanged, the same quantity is 4275.95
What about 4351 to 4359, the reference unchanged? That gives 4352.44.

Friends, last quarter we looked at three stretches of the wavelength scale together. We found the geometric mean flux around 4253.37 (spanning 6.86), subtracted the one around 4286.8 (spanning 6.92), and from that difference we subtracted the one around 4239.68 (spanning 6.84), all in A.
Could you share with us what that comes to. -31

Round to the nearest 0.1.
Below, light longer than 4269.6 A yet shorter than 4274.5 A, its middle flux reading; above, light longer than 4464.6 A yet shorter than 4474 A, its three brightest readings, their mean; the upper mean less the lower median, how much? 1.6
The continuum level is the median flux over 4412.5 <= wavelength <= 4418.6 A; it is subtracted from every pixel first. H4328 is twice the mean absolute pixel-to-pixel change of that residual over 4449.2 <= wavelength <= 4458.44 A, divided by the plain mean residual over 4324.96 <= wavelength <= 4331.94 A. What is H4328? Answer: -1.1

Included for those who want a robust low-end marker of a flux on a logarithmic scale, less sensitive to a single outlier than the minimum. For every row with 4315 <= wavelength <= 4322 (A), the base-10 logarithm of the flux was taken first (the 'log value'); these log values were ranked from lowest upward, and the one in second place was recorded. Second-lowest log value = 1.41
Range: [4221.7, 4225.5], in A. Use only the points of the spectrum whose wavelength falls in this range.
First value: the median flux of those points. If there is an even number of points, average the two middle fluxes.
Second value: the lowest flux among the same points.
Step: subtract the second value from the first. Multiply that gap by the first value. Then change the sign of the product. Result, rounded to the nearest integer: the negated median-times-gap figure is -41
